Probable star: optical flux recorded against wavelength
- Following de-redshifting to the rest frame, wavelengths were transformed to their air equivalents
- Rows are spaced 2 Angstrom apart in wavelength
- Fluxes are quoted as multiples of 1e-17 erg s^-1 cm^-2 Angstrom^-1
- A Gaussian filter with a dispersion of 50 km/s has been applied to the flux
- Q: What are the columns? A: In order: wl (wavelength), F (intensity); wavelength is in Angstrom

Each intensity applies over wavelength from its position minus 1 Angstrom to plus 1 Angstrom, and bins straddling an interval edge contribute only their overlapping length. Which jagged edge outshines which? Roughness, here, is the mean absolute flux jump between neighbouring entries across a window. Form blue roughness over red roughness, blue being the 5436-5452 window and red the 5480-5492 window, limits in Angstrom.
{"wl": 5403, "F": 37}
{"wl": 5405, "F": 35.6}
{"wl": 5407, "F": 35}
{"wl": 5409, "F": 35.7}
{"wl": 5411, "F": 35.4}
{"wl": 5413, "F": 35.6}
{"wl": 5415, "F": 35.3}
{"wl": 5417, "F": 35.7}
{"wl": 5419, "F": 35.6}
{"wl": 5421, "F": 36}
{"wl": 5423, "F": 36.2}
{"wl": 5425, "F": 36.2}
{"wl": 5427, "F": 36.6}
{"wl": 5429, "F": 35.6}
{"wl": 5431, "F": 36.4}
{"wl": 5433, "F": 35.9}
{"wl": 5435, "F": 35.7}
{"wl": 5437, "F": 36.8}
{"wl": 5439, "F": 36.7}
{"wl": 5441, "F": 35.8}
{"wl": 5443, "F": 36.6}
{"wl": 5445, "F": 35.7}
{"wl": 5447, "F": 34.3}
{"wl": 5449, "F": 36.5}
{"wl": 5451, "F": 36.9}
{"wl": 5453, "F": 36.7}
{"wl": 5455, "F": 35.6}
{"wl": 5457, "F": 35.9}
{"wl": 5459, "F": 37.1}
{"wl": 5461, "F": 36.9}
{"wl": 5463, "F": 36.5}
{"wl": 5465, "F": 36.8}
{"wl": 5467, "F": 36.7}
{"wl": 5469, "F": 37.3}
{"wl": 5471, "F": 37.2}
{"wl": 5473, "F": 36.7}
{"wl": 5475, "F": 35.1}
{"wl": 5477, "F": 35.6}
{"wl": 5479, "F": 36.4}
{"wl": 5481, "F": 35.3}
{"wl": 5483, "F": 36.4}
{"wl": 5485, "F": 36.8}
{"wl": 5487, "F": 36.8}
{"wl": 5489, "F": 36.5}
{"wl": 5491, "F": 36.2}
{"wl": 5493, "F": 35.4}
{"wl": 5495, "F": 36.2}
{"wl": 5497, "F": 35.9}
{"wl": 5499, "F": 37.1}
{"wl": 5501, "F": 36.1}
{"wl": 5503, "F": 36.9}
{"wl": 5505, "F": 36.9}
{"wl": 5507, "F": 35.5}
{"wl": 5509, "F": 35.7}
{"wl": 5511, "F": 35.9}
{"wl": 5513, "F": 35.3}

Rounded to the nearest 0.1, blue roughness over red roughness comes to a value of 2.3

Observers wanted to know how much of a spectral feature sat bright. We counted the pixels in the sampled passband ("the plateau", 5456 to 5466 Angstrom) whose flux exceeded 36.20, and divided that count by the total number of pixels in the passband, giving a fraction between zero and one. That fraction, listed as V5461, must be 0.80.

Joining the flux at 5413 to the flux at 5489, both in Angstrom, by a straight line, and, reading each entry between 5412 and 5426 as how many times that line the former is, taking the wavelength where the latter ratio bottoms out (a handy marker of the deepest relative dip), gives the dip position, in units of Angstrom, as 5415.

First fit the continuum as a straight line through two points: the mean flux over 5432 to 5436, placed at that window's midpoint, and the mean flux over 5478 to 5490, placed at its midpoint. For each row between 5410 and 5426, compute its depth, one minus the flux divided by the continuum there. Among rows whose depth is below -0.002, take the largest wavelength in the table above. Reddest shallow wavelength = 5425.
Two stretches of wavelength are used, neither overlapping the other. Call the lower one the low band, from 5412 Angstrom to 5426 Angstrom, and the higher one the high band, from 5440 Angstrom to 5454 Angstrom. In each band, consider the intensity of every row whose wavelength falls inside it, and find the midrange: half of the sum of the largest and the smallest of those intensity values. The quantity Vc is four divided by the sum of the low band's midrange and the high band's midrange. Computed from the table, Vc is 0.0561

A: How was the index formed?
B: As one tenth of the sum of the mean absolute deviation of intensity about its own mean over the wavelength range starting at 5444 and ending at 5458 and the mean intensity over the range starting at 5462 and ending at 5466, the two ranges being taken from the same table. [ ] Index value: 3.73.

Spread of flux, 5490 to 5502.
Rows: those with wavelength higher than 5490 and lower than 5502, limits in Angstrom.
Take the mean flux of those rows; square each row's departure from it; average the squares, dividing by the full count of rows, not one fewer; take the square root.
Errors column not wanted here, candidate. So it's 0.5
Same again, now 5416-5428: 0.3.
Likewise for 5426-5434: 0.4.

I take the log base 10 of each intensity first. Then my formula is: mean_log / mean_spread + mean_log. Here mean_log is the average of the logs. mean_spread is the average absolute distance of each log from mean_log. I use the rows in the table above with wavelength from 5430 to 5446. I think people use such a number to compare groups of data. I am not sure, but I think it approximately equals 307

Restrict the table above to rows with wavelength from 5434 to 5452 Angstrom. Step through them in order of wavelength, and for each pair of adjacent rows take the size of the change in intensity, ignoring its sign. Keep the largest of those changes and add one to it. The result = 3.20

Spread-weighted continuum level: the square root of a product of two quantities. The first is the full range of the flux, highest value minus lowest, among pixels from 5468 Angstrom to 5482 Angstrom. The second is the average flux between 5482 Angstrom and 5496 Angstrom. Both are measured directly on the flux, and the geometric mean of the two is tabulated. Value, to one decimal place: 8.9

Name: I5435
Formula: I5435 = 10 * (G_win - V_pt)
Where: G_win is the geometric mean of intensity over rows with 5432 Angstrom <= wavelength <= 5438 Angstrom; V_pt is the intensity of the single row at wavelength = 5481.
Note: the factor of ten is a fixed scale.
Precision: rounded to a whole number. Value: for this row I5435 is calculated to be 8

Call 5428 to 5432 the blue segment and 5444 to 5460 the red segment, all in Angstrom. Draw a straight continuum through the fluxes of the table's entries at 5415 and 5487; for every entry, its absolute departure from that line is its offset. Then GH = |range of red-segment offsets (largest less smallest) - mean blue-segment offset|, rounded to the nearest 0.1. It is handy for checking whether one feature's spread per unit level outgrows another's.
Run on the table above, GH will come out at 1.1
